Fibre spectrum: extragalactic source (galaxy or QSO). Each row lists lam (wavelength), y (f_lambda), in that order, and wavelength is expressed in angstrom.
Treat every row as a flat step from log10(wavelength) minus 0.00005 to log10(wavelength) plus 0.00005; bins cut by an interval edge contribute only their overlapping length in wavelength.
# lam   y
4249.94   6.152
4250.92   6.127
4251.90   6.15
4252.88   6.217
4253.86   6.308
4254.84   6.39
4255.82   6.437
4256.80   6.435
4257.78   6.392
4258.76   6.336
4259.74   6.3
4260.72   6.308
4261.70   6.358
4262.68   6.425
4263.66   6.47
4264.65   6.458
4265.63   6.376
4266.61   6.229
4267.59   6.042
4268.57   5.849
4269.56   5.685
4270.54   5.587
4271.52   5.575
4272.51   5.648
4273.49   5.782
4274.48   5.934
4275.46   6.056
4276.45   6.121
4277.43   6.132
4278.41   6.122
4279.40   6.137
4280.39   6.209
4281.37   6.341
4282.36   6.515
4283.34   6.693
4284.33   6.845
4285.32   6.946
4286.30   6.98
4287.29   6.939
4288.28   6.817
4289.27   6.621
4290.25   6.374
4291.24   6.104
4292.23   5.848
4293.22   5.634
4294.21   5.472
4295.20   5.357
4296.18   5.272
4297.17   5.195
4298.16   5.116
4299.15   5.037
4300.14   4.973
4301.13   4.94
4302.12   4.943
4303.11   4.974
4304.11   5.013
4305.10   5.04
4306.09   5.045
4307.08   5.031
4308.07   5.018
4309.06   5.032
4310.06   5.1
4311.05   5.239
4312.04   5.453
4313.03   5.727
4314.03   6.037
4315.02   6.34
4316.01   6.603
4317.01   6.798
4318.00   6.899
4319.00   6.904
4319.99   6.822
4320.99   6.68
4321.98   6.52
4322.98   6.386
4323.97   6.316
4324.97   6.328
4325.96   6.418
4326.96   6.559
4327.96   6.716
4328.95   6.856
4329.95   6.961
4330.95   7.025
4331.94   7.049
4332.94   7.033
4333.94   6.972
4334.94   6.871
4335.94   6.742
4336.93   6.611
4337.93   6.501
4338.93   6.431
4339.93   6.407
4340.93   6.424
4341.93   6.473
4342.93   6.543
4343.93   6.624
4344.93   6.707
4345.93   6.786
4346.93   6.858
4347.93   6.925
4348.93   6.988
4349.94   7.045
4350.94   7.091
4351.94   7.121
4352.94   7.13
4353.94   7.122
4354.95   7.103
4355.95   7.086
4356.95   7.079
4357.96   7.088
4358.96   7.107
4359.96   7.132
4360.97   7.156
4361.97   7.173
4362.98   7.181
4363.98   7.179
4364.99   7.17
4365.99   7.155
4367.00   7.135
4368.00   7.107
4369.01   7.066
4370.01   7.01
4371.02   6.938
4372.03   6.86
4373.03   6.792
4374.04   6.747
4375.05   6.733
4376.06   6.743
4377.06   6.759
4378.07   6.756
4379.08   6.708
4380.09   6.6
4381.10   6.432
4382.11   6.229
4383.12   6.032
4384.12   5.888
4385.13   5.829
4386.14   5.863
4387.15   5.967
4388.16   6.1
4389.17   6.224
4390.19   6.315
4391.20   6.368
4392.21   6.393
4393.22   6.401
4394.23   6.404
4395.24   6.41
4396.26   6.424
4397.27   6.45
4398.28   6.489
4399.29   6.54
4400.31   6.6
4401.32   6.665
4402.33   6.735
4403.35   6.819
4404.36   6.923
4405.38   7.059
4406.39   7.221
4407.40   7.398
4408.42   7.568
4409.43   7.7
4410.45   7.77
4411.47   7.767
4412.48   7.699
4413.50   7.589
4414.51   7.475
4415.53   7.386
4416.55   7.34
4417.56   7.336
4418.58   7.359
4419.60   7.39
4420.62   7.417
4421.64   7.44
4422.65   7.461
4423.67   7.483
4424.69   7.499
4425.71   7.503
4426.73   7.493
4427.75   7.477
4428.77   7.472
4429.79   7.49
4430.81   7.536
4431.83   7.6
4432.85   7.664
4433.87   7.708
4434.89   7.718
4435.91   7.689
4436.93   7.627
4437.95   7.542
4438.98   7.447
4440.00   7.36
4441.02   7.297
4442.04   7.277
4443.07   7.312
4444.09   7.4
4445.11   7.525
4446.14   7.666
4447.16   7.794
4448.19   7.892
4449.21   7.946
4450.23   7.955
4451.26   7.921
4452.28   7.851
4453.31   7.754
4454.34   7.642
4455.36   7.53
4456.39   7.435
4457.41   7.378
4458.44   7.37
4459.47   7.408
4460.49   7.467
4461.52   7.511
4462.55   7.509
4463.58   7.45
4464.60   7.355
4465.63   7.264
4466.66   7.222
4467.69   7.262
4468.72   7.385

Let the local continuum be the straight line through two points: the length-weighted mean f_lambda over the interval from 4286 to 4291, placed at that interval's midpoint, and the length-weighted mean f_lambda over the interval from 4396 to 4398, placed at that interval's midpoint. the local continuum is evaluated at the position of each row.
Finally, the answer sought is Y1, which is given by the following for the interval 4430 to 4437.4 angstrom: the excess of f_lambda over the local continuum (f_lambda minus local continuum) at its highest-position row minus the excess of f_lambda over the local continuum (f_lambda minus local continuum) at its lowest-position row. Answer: 0.1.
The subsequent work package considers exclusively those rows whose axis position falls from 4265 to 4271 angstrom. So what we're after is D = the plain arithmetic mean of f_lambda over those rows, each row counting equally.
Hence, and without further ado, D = 6.0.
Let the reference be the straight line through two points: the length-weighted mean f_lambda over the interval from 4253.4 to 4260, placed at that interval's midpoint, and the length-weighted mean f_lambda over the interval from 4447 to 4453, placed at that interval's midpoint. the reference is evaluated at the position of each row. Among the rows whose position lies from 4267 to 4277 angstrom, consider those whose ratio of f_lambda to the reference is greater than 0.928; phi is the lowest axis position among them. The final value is 4267.59 angstrom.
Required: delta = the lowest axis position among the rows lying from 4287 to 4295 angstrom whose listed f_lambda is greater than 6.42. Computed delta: 4287.29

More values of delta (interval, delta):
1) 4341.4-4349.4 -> 4341.93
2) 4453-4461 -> 4453.31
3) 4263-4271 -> 4263.66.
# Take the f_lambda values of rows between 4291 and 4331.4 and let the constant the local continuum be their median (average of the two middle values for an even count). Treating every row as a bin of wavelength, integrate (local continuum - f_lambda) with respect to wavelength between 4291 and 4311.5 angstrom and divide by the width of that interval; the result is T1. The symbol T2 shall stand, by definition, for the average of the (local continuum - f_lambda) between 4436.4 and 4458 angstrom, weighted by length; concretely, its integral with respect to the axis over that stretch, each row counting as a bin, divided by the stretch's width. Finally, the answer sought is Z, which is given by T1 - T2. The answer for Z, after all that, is 2.4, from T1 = 0.5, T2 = -1.9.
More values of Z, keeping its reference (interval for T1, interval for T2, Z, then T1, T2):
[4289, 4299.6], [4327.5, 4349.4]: 1.1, 0.1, -1.0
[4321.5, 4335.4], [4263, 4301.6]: -0.7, -1.0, -0.3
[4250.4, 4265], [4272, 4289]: 0.0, -0.6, -0.6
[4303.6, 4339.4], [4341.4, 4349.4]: 0.5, -0.5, -1.0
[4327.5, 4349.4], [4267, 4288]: -0.5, -1.0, -0.5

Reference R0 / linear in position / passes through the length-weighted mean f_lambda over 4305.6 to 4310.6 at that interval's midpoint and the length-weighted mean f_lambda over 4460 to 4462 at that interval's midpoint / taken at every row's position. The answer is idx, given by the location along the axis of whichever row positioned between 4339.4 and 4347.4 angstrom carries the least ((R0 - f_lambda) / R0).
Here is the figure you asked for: 4346.93 angstrom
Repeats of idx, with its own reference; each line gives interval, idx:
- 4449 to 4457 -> 4449.21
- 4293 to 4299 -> 4293.22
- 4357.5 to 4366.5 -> 4360.97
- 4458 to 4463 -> 4461.52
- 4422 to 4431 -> 4423.67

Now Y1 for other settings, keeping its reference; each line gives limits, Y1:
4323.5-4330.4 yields 0.7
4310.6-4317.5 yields 1.6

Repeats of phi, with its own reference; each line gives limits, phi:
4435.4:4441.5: 4435.91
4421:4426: 4421.64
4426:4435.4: 4426.73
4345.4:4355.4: 4345.93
